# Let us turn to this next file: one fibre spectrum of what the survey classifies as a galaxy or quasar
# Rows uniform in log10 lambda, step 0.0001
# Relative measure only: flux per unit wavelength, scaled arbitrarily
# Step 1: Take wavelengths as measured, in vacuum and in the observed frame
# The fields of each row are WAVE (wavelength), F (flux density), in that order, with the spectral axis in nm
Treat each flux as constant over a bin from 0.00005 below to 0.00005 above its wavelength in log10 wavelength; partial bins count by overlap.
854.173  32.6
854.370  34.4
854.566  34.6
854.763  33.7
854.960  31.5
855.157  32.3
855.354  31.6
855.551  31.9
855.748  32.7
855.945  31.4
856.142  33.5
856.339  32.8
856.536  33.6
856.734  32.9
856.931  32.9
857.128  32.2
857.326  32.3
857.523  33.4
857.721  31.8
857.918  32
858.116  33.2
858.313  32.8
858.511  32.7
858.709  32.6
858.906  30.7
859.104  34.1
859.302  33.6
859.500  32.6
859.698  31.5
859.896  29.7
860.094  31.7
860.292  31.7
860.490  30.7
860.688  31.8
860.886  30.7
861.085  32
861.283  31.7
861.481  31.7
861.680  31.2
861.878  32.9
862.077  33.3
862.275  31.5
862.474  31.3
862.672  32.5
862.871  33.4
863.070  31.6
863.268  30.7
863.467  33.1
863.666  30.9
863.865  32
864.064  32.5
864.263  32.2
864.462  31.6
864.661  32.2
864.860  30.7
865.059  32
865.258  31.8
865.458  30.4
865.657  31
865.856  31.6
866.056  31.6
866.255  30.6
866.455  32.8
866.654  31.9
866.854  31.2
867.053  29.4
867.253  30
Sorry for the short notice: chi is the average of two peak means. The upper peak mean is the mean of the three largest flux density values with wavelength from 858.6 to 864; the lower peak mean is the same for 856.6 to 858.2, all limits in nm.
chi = 33.4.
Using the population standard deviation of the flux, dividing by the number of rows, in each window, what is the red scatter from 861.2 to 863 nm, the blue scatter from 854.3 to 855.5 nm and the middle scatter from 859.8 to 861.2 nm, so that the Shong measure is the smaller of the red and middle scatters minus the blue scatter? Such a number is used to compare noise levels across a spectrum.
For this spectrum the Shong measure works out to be -0.5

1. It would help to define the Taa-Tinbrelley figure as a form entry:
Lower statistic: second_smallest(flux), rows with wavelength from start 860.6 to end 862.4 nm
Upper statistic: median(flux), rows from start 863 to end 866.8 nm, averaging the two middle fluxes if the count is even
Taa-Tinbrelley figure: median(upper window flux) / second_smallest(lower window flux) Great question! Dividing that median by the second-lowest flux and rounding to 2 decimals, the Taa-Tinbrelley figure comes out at 1.01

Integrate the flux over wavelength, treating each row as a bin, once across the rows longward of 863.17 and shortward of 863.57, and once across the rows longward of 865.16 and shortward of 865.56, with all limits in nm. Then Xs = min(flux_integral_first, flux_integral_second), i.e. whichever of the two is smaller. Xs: 12.4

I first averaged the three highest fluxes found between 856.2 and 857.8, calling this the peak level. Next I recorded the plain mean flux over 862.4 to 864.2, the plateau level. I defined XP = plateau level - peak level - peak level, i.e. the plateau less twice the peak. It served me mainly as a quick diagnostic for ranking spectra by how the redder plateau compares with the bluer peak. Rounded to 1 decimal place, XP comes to -34.6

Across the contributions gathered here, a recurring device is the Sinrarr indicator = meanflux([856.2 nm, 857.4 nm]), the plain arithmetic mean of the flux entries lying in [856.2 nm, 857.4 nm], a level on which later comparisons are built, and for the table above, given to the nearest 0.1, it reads 32.8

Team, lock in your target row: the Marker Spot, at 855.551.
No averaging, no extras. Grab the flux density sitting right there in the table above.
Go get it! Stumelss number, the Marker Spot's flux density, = 31.9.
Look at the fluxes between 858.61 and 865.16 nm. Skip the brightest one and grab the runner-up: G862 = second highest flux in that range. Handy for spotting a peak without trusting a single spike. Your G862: 33.6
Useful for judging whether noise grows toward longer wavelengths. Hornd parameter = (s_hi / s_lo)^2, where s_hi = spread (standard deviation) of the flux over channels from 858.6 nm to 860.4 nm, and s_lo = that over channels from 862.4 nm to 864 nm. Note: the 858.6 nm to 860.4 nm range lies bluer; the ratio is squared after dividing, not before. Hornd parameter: 1.9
